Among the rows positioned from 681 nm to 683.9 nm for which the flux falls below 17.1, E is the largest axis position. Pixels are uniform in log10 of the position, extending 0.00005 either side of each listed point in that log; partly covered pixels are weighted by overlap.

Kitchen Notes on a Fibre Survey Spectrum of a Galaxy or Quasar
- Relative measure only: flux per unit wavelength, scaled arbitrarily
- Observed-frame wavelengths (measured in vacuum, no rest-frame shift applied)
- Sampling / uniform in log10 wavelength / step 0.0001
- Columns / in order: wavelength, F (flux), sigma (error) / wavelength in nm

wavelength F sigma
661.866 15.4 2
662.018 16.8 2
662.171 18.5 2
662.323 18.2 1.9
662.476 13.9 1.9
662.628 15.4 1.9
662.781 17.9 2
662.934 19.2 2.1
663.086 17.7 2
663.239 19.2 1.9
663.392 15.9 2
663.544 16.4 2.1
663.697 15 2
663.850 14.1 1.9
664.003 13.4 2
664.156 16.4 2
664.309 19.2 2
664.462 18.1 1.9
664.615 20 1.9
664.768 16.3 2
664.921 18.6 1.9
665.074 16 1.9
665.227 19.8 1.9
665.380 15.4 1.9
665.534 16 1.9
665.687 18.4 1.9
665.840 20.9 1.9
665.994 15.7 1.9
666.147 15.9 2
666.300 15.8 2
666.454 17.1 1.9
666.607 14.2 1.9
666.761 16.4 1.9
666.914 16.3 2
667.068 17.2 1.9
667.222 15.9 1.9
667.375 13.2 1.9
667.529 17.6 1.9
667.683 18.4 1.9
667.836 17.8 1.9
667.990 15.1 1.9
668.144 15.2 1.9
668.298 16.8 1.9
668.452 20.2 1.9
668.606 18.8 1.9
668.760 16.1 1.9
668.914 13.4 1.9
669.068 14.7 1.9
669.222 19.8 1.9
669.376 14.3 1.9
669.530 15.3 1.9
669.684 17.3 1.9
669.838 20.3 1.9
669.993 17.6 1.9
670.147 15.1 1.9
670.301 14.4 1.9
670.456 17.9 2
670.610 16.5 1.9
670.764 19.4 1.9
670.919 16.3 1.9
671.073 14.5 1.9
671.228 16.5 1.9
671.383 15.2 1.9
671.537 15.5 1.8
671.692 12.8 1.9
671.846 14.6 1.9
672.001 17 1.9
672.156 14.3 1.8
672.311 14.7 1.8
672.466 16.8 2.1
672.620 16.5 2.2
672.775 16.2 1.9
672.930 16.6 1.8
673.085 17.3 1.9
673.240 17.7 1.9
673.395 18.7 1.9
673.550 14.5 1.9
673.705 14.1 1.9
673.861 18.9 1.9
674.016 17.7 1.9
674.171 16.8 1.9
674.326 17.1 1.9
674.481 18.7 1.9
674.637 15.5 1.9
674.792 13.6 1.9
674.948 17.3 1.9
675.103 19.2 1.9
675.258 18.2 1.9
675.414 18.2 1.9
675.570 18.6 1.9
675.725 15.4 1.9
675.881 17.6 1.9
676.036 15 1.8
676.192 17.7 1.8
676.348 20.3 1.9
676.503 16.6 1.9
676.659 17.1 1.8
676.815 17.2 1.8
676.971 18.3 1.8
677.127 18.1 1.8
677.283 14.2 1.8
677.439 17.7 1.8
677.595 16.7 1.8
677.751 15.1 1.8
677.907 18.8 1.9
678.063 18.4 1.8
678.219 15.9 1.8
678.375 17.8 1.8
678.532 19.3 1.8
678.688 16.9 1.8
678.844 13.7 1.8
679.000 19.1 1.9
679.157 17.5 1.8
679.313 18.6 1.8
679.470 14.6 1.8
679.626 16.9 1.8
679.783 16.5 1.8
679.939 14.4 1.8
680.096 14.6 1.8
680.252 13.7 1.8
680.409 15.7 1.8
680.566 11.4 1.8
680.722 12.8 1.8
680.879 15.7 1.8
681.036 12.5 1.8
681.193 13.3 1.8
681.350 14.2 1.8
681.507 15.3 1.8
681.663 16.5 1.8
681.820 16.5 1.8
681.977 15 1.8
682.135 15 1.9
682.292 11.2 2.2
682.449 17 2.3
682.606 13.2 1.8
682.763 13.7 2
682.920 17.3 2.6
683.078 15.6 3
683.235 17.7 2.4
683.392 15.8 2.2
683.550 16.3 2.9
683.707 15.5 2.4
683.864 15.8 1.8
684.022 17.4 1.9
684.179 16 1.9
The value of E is 683.864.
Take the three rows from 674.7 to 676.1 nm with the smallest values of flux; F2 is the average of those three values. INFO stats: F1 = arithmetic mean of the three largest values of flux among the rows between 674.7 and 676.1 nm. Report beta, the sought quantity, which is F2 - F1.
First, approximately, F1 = 18.7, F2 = 14.7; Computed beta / -4.0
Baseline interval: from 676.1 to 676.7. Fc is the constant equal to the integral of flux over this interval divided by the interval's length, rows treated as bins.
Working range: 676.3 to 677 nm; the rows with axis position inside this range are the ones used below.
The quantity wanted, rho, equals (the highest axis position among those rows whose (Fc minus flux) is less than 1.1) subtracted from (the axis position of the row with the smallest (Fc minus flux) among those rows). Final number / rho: -0.62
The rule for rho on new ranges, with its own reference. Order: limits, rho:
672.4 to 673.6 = 0.00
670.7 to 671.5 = 0.00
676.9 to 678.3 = -0.16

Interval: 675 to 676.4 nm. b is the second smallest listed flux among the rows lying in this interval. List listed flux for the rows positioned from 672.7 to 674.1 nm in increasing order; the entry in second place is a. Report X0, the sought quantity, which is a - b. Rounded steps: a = 14.5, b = 15.4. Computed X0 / -0.9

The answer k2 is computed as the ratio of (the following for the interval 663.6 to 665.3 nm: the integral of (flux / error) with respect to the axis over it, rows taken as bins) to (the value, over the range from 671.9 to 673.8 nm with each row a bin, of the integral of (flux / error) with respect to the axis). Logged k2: 0.9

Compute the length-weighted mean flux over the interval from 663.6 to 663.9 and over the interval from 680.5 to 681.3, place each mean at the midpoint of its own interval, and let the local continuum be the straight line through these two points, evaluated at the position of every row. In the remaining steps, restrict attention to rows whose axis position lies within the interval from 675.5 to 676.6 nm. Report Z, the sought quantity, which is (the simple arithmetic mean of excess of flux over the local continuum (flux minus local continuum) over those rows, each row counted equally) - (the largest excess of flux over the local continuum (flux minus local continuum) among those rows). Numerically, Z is -3.0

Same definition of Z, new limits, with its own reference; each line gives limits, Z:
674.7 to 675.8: -2.0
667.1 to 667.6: -2.0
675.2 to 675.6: -0.3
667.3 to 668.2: -2.2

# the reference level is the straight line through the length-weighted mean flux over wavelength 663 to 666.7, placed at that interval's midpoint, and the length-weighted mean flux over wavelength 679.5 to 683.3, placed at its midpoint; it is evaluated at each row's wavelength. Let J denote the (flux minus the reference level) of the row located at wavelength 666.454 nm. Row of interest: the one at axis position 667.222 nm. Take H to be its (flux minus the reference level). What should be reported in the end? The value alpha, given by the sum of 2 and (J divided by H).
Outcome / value 1.4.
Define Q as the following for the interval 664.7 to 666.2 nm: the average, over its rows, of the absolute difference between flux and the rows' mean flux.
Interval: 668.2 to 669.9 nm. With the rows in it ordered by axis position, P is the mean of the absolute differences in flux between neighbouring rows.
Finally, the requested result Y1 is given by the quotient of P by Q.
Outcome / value 1.7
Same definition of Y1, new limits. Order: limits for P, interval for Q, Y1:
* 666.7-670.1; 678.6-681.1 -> 1.2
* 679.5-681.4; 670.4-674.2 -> 1.3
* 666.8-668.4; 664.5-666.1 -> 0.9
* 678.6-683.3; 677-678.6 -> 1.5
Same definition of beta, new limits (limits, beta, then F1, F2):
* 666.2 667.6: -2.9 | 17.3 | 14.4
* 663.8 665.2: -4.8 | 19.3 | 14.5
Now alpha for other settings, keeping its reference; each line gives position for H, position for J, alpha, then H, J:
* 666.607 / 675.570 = 0.8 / -2.5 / 3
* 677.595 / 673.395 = 4.0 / 1.4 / 3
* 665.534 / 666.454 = 1.5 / -0.8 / 0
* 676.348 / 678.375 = 2.5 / 4.9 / 3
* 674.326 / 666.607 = 0.2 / 1.4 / -2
